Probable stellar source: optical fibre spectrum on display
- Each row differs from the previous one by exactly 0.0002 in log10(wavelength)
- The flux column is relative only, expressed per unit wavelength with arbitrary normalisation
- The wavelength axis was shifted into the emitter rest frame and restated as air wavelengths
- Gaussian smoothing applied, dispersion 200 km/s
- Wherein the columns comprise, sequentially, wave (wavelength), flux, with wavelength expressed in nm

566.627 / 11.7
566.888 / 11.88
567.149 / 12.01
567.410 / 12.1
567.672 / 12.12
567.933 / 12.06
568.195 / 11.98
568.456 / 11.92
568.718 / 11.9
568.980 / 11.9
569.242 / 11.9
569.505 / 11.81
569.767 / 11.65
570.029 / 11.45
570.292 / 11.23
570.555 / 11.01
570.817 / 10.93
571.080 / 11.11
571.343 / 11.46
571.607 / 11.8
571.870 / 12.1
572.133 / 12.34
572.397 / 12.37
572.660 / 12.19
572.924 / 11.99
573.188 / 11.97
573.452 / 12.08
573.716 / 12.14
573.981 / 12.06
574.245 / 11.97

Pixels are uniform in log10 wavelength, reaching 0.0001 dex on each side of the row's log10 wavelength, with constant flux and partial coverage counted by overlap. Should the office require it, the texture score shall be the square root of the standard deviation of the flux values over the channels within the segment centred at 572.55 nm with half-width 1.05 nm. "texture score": 0.4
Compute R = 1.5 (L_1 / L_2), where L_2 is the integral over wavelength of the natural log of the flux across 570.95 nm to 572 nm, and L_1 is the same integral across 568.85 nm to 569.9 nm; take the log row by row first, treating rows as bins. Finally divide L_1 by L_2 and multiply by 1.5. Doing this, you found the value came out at 1.51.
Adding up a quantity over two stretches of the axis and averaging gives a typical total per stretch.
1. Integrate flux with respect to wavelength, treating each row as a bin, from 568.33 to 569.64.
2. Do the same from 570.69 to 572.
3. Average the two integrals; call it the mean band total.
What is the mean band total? 15.3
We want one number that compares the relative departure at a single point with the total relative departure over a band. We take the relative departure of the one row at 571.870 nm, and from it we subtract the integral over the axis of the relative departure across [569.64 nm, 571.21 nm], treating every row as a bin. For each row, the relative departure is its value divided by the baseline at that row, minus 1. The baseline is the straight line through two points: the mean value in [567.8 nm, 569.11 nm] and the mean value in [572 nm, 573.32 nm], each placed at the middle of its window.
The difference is 0.105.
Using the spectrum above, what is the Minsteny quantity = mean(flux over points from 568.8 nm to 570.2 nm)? 11.7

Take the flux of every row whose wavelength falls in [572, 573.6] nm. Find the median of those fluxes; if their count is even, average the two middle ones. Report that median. 12.1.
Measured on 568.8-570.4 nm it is 11.7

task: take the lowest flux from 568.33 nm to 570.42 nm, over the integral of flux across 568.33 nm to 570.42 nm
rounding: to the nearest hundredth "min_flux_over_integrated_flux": 0.46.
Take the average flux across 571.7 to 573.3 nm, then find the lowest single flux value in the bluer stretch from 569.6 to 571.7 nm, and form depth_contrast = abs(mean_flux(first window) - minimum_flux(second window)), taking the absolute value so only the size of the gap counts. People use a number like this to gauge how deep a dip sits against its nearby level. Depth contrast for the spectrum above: 1.23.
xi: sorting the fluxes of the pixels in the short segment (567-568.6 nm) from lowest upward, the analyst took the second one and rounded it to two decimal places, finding 11.98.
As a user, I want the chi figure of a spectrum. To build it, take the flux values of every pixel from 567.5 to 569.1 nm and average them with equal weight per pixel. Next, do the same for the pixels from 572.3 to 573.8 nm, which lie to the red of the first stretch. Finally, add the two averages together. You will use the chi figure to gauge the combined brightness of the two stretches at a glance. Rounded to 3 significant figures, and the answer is 24.1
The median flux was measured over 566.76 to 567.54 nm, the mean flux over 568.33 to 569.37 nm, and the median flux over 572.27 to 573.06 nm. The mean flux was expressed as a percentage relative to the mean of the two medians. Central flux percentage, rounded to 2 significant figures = 98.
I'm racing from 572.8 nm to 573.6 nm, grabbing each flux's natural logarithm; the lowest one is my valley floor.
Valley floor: 2.482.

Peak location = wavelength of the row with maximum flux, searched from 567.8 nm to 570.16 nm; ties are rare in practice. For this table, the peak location 567.933 nm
